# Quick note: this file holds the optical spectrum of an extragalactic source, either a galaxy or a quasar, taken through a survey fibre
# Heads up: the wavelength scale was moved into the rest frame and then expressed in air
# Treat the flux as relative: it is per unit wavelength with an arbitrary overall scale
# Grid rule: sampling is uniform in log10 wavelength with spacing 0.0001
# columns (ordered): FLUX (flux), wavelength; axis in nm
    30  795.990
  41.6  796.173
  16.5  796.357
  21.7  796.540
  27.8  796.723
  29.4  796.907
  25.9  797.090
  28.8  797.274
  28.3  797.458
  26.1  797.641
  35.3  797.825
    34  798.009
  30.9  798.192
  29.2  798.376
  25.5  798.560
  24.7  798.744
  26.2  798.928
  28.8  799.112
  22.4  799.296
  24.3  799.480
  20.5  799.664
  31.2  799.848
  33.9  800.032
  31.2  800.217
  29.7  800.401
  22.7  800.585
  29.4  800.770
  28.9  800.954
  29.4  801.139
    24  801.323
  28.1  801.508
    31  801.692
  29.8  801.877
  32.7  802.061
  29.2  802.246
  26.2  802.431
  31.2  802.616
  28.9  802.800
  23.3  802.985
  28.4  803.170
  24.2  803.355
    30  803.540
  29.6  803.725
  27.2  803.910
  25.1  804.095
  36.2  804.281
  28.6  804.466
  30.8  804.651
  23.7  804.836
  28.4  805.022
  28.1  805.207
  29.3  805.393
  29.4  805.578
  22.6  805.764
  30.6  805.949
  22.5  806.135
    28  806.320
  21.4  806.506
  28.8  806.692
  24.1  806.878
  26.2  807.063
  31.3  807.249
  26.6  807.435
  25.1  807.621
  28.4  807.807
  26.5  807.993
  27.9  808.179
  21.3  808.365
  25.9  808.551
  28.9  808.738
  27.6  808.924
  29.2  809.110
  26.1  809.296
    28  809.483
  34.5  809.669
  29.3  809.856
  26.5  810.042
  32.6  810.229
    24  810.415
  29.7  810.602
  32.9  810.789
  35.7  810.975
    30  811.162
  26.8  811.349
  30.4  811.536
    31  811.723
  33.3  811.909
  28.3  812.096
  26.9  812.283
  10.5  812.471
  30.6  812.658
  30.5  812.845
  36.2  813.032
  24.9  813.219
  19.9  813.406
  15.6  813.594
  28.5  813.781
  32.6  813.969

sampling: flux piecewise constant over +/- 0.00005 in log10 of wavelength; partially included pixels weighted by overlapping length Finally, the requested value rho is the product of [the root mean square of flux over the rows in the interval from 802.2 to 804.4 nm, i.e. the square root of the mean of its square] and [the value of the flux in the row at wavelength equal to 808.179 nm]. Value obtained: 795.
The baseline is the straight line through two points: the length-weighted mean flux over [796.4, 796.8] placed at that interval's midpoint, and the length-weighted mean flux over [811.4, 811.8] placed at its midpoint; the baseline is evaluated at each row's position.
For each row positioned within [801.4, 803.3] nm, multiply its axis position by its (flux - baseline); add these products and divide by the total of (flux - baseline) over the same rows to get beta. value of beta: 802.08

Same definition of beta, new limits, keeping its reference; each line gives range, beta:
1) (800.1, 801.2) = 800.64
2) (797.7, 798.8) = 798.05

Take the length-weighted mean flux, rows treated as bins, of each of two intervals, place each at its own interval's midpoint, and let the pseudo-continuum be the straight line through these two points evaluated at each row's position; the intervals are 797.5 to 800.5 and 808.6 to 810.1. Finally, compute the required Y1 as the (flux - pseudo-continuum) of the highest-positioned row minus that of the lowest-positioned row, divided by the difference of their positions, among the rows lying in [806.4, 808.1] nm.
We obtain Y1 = 3.4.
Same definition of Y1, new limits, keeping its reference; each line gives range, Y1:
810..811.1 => 9.8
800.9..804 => -0.6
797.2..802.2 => 0.8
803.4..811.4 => -0.4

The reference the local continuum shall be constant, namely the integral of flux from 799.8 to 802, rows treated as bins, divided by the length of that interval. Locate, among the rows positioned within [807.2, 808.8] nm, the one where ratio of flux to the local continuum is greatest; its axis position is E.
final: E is 807.249 nm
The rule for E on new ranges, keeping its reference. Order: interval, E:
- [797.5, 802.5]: 797.825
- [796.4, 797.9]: 797.825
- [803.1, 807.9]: 804.281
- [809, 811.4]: 810.975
